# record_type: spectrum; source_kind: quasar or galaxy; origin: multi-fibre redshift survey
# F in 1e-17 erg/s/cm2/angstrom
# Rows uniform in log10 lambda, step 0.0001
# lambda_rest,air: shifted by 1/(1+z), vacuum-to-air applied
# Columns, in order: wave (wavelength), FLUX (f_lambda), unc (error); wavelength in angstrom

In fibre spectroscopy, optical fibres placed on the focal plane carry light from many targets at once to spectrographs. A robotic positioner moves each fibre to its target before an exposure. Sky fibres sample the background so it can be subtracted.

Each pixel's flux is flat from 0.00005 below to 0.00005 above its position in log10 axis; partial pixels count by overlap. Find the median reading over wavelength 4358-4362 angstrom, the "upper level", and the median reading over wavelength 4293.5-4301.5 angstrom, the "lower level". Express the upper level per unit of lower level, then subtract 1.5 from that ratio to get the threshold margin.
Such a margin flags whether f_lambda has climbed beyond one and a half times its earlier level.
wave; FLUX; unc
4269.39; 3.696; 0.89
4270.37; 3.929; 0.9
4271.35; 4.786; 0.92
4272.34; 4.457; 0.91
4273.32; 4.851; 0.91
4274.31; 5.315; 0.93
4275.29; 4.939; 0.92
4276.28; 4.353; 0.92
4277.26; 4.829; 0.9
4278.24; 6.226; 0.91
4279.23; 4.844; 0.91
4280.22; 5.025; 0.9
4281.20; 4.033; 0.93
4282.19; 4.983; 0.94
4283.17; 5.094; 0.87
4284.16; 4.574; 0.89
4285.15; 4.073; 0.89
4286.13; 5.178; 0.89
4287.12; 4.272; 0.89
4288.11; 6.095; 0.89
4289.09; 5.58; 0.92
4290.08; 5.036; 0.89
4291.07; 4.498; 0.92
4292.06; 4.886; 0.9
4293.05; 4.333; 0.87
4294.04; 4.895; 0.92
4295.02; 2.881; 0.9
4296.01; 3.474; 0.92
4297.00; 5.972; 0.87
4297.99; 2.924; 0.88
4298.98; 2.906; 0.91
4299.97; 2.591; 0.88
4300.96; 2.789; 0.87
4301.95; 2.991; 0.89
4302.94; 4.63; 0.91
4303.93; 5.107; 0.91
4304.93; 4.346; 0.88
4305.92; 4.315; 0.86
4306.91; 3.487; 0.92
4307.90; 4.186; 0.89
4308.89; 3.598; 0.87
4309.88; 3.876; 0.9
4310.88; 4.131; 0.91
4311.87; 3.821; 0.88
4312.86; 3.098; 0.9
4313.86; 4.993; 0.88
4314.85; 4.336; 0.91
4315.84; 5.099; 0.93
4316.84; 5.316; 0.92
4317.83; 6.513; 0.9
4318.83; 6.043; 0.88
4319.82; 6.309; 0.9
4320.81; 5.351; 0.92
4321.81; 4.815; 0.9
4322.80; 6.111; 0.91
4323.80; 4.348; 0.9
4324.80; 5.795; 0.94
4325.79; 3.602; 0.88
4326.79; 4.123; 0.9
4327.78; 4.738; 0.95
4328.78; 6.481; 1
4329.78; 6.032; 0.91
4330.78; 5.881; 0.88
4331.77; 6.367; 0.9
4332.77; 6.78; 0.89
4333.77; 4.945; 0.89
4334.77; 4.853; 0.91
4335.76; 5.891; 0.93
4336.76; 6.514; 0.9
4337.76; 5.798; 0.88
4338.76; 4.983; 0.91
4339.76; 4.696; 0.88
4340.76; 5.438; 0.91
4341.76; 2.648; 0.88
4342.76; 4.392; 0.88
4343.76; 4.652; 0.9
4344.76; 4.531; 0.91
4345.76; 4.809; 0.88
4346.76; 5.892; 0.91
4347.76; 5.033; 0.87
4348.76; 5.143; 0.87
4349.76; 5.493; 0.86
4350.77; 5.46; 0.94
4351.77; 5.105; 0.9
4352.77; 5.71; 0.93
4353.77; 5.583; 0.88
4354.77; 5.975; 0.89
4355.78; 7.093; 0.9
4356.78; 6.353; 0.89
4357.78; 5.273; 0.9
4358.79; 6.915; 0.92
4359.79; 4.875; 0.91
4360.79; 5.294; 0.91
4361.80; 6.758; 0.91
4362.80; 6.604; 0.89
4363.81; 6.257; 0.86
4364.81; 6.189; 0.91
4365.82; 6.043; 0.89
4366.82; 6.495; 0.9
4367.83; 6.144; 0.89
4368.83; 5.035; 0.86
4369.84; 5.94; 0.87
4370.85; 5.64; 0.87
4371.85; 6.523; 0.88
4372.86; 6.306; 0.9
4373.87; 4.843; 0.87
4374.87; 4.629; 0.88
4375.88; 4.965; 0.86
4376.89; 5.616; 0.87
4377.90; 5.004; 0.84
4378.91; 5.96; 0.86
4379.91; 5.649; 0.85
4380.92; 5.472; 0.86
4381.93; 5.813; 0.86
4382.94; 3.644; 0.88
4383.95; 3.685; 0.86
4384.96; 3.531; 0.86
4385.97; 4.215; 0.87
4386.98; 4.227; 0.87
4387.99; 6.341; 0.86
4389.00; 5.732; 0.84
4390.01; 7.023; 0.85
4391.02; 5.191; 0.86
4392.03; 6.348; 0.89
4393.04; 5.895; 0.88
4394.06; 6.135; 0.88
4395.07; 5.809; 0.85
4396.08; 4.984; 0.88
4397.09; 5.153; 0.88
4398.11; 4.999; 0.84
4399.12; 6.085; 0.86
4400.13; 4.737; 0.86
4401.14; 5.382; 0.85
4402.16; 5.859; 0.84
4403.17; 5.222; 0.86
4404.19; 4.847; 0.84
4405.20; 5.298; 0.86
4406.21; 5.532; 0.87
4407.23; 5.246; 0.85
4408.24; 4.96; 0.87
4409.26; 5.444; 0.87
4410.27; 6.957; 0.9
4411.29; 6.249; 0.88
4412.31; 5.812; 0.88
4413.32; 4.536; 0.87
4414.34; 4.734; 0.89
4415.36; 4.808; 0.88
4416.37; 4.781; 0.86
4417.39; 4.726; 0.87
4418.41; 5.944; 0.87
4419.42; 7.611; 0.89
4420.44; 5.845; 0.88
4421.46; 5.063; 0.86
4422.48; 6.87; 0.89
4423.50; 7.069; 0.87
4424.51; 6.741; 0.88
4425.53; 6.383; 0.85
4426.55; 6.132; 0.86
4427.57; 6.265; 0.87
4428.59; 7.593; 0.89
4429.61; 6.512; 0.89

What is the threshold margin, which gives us 0.57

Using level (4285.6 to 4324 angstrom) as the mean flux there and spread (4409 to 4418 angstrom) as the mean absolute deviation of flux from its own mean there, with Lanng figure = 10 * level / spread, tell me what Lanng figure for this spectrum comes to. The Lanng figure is 65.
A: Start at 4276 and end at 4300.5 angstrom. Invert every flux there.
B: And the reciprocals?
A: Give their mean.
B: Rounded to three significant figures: 0.233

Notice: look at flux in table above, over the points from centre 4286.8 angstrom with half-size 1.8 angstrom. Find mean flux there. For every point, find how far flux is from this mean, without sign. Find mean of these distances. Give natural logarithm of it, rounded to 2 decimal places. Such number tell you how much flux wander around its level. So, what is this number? -0.31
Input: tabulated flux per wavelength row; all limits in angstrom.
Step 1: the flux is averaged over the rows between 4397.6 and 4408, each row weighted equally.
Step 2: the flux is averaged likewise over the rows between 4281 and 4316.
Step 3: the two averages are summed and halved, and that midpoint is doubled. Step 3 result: 9.6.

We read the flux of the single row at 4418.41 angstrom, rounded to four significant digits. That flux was 5.944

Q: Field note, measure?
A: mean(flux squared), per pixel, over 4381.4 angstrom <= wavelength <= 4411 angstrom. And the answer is 29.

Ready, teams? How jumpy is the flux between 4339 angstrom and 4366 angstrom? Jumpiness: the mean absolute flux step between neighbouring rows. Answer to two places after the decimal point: 0.73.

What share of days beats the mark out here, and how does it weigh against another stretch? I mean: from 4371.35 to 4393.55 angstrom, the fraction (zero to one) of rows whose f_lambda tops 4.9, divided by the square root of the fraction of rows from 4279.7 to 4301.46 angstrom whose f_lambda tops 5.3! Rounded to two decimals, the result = 1.85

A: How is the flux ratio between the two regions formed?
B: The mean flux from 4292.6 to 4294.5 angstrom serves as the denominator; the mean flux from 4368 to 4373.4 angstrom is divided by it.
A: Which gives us 1.28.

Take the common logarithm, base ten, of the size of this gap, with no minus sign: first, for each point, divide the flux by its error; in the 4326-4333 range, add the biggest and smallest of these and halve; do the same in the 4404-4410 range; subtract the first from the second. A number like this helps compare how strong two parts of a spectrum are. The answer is -1.2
